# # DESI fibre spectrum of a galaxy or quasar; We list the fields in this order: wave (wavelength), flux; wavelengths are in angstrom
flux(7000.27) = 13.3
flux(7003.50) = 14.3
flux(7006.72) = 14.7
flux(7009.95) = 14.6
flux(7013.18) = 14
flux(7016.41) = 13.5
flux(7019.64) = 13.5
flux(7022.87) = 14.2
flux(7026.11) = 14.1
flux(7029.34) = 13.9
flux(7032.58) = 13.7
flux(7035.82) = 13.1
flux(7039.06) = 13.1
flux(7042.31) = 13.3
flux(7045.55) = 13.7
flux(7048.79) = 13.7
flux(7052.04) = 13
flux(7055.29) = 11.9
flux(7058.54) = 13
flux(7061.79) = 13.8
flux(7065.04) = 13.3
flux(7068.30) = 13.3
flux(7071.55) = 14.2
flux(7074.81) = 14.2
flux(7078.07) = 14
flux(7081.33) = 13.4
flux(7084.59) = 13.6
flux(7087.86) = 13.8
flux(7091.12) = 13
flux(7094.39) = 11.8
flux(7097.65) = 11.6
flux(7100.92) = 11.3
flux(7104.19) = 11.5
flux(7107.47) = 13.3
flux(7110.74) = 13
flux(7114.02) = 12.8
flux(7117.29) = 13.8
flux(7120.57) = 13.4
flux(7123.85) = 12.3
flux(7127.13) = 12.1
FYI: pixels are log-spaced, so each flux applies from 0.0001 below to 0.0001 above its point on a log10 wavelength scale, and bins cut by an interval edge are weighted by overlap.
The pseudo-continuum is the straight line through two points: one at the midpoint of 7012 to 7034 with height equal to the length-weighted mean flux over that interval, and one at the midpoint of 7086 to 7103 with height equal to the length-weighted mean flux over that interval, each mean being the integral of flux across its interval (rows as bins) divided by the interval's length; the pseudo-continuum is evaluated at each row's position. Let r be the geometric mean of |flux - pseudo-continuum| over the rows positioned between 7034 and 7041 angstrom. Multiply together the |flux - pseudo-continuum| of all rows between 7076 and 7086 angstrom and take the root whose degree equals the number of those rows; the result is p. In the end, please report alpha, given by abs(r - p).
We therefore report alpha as 0.6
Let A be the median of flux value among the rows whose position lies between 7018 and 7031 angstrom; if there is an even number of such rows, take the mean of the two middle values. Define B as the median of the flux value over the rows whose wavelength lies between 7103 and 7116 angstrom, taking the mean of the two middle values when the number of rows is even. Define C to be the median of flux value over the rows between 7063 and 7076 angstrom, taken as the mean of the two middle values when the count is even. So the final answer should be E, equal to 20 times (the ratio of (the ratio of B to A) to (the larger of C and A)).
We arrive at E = 1.32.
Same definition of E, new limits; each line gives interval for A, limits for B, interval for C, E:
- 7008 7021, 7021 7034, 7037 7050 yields 1.48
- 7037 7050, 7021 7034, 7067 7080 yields 1.47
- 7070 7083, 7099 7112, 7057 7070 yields 1.23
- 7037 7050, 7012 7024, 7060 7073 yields 1.50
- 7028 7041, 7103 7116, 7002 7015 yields 1.33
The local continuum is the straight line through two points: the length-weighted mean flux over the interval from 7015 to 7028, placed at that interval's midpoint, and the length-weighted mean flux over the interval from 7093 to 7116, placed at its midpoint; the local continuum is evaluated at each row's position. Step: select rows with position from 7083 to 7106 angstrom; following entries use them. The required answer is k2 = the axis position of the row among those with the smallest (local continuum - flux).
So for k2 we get 7087.86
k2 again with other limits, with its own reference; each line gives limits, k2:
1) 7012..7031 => 7022.87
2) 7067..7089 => 7074.81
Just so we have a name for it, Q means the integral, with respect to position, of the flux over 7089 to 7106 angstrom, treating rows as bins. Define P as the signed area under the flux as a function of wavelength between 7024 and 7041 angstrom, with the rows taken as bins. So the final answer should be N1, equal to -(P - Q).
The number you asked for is -28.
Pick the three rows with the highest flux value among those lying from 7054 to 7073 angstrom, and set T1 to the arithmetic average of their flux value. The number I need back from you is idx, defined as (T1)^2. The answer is 190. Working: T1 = 13.8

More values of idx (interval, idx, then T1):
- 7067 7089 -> 200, 14.1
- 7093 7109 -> 150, 12.2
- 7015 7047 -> 198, 14.1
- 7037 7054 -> 184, 13.6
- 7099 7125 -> 182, 13.5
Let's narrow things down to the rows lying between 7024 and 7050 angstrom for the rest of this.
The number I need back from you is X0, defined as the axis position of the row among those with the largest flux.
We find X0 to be 7026.11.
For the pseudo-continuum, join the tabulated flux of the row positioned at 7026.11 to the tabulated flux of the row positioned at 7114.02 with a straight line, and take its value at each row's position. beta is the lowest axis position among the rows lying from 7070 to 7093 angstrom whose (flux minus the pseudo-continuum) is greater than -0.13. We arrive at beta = 7071.55 angstrom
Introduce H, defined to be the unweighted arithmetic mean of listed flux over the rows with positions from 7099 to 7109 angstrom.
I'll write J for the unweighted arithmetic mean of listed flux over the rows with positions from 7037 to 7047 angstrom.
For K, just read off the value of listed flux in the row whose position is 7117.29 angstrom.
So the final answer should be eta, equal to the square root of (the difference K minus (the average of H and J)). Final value 1.05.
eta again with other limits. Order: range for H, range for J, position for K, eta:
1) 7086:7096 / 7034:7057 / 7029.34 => 0.95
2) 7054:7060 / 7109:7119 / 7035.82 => 0.52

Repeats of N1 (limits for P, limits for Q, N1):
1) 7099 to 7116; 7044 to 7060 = -2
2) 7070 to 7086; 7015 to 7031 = -1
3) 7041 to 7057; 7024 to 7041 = 21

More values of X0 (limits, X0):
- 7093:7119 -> 7117.29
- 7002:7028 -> 7006.72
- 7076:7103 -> 7078.07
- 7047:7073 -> 7071.55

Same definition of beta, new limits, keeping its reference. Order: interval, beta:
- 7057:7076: 7061.79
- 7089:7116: 7107.47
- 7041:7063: 7045.55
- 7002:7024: 7006.72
